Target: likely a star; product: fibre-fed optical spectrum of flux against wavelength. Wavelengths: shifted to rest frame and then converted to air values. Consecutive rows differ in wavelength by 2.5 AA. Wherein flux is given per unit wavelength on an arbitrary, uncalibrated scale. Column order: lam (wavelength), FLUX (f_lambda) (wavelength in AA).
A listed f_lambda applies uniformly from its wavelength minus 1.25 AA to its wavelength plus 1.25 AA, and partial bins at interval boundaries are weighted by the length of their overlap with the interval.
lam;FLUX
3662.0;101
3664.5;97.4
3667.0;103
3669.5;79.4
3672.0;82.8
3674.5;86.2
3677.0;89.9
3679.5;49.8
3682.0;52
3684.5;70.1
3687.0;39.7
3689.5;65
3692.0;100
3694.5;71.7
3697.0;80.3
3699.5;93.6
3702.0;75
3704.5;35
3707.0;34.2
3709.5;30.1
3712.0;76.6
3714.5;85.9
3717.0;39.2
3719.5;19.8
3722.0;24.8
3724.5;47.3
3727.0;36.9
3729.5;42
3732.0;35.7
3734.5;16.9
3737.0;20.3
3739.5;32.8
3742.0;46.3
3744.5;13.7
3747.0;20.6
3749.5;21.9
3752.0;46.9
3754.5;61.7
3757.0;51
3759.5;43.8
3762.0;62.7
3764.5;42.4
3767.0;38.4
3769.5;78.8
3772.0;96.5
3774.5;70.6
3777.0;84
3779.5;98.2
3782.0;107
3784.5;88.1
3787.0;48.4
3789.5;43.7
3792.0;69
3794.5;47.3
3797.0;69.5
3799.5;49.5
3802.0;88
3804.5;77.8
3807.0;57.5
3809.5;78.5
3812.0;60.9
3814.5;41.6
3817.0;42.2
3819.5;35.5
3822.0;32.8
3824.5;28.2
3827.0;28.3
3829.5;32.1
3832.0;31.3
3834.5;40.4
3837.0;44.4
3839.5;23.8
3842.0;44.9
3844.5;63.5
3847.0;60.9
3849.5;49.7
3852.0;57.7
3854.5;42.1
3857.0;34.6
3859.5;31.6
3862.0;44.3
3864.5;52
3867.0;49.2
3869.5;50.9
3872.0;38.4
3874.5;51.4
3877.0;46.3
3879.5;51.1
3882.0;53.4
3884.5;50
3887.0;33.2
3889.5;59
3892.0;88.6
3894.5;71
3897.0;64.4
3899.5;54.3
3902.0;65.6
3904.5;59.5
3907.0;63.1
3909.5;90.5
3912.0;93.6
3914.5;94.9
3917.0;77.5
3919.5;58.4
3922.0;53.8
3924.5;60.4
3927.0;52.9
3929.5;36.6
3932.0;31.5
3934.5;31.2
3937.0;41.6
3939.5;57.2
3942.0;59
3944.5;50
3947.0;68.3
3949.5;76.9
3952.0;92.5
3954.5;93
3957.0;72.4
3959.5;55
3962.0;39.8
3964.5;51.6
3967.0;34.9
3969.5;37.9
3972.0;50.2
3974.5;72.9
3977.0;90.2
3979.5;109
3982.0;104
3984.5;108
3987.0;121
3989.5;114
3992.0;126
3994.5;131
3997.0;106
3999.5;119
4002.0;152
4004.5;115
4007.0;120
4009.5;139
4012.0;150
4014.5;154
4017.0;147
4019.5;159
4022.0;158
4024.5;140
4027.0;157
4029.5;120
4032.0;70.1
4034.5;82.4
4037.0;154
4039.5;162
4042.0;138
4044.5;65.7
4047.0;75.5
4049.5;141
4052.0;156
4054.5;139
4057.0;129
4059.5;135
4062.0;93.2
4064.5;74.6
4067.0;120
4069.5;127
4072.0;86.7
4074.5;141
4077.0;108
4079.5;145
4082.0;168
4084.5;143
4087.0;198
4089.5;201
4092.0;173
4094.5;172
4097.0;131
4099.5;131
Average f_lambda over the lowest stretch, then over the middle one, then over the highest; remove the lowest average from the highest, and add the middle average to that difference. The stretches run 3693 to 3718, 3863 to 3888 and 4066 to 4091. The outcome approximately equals 129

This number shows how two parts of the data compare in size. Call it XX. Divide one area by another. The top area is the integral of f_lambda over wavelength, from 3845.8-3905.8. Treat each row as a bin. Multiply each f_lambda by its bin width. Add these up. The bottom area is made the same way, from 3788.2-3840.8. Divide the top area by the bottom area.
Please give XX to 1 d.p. 1.2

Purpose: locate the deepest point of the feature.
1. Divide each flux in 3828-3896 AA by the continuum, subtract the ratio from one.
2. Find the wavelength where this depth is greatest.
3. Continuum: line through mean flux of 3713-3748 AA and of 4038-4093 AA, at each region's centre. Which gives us 3839.5 AA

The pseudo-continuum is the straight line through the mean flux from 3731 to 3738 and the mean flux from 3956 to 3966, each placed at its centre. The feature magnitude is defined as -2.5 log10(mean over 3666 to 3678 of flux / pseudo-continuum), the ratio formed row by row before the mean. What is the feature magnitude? -1.9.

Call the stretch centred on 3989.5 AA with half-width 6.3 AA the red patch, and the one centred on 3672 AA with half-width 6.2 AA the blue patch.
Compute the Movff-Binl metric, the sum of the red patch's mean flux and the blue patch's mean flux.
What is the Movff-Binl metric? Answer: 208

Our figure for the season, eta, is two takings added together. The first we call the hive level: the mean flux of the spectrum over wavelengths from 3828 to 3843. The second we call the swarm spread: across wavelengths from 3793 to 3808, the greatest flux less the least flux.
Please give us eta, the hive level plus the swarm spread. 77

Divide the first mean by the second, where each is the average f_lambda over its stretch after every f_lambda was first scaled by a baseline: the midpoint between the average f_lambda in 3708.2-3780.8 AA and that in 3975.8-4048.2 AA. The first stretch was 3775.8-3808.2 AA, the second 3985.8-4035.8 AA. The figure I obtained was 0.55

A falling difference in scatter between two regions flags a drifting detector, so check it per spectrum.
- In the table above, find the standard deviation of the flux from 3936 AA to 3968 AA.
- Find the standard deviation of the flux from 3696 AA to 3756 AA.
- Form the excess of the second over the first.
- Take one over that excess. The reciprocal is 0.2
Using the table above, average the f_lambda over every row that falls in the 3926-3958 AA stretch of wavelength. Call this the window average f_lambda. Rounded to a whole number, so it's 59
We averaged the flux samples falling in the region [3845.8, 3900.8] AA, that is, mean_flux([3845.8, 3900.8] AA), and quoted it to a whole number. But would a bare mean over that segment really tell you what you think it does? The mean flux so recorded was 52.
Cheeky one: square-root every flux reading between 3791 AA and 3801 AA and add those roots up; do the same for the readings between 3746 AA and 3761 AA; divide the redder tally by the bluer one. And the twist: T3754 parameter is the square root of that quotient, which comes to 0.90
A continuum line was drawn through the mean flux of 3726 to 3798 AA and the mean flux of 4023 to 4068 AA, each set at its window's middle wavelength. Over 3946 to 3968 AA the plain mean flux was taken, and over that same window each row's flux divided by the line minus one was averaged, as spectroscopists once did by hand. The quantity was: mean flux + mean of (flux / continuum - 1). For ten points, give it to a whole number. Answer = 65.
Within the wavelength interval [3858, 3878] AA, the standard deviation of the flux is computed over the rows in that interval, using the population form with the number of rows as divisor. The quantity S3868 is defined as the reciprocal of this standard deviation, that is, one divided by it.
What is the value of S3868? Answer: 0.148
